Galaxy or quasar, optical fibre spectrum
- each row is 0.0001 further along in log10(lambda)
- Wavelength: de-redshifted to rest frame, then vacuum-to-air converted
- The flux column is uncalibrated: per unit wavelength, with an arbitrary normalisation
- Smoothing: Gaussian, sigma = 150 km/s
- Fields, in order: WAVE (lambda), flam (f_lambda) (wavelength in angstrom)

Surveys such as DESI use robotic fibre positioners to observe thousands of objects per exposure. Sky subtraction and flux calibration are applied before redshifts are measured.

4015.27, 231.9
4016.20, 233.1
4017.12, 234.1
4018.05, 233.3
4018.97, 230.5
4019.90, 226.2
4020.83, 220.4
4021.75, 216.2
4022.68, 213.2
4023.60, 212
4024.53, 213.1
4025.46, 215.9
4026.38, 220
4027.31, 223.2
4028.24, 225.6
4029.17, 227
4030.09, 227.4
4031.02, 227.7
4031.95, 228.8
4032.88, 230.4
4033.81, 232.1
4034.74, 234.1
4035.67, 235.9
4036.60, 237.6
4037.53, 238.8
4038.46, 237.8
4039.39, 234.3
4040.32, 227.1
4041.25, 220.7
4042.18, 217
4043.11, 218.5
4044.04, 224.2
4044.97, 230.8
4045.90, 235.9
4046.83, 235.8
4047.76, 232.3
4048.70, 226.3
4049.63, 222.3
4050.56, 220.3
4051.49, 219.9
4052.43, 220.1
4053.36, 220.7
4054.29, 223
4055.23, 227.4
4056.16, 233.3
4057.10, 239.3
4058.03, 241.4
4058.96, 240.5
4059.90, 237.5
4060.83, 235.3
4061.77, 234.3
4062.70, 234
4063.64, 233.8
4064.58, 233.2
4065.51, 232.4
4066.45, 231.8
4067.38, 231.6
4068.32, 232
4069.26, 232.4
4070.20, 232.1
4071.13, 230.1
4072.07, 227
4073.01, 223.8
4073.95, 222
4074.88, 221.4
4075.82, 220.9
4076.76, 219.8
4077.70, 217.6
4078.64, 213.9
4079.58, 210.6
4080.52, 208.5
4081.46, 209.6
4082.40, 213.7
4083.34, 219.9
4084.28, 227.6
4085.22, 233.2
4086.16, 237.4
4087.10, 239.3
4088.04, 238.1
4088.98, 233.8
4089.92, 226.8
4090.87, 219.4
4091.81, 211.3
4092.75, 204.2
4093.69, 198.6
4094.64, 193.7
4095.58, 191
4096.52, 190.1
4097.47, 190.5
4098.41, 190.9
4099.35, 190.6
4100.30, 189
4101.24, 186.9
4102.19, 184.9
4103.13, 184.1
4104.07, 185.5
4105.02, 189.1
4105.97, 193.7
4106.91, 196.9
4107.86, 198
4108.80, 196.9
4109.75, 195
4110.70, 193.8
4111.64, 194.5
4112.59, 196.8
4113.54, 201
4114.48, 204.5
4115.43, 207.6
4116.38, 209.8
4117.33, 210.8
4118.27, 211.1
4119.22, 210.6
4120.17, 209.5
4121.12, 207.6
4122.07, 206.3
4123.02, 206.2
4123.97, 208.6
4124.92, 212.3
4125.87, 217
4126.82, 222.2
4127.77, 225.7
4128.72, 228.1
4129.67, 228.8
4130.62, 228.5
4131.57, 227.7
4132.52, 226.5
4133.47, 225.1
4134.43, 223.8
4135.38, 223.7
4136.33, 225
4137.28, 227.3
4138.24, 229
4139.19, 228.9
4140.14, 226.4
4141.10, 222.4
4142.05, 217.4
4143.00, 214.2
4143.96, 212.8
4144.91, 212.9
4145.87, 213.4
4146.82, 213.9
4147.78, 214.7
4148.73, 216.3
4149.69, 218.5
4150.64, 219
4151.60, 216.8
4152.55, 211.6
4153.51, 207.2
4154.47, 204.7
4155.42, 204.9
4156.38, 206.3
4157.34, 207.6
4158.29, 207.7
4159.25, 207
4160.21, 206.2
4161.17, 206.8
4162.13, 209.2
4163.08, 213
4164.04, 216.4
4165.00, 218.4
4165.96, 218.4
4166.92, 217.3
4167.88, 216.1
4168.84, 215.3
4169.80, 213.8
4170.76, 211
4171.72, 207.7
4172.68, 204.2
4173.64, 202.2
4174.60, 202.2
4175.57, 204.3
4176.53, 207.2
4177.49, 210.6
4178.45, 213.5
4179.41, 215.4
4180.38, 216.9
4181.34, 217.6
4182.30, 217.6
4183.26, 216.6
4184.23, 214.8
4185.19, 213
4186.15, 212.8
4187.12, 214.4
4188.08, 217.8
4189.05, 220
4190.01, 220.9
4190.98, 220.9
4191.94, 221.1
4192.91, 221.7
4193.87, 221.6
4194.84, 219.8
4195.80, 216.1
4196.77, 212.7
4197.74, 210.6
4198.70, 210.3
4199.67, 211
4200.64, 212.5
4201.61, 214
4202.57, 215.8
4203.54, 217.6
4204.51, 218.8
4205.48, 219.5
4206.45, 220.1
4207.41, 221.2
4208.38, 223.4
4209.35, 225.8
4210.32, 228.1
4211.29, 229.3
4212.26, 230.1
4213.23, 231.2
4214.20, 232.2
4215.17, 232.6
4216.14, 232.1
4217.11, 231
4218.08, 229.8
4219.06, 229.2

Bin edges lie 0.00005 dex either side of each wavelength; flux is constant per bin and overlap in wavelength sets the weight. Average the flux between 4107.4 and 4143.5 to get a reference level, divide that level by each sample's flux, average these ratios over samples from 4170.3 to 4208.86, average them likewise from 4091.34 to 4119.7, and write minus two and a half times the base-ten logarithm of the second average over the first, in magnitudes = -0.10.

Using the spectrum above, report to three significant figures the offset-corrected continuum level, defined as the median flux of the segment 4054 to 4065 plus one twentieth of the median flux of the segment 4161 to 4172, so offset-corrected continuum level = 245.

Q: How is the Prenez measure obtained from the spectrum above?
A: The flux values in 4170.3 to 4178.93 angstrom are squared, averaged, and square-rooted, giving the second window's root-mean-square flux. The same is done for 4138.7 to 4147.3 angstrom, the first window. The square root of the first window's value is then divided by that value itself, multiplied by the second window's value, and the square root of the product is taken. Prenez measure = 3.74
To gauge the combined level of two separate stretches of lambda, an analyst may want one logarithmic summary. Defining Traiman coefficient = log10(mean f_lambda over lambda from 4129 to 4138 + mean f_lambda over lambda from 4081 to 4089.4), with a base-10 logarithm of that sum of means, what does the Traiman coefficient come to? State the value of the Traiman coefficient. 2.66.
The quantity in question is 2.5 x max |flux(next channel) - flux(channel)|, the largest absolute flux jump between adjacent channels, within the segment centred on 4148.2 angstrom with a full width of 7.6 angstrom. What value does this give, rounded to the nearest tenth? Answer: 5.5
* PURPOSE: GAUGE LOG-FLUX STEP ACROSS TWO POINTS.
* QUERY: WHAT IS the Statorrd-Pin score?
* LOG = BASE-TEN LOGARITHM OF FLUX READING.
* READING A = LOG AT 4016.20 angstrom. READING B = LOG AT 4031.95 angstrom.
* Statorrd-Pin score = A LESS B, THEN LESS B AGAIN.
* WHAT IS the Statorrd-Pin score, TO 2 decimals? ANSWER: -2.35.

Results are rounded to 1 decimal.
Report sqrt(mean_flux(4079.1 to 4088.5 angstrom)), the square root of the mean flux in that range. 15.0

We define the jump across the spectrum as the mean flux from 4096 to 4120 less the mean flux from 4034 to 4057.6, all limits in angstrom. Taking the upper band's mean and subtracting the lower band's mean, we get -32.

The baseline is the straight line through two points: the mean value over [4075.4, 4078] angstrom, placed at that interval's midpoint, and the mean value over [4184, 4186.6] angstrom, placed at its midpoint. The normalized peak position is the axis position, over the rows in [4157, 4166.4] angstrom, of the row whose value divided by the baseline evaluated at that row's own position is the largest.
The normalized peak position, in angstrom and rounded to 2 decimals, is 4165.96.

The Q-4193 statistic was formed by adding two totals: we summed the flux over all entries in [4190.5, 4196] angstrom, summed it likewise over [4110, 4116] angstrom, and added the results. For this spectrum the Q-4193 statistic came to 2519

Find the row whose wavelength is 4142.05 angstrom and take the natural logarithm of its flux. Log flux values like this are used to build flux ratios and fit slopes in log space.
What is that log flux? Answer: 5.38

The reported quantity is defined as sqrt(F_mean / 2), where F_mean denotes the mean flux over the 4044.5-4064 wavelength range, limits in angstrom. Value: 10.7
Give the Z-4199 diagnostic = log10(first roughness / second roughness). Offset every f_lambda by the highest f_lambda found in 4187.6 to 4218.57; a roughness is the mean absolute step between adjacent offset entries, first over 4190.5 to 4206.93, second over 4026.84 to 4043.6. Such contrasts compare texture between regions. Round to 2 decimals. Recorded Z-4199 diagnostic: -0.22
